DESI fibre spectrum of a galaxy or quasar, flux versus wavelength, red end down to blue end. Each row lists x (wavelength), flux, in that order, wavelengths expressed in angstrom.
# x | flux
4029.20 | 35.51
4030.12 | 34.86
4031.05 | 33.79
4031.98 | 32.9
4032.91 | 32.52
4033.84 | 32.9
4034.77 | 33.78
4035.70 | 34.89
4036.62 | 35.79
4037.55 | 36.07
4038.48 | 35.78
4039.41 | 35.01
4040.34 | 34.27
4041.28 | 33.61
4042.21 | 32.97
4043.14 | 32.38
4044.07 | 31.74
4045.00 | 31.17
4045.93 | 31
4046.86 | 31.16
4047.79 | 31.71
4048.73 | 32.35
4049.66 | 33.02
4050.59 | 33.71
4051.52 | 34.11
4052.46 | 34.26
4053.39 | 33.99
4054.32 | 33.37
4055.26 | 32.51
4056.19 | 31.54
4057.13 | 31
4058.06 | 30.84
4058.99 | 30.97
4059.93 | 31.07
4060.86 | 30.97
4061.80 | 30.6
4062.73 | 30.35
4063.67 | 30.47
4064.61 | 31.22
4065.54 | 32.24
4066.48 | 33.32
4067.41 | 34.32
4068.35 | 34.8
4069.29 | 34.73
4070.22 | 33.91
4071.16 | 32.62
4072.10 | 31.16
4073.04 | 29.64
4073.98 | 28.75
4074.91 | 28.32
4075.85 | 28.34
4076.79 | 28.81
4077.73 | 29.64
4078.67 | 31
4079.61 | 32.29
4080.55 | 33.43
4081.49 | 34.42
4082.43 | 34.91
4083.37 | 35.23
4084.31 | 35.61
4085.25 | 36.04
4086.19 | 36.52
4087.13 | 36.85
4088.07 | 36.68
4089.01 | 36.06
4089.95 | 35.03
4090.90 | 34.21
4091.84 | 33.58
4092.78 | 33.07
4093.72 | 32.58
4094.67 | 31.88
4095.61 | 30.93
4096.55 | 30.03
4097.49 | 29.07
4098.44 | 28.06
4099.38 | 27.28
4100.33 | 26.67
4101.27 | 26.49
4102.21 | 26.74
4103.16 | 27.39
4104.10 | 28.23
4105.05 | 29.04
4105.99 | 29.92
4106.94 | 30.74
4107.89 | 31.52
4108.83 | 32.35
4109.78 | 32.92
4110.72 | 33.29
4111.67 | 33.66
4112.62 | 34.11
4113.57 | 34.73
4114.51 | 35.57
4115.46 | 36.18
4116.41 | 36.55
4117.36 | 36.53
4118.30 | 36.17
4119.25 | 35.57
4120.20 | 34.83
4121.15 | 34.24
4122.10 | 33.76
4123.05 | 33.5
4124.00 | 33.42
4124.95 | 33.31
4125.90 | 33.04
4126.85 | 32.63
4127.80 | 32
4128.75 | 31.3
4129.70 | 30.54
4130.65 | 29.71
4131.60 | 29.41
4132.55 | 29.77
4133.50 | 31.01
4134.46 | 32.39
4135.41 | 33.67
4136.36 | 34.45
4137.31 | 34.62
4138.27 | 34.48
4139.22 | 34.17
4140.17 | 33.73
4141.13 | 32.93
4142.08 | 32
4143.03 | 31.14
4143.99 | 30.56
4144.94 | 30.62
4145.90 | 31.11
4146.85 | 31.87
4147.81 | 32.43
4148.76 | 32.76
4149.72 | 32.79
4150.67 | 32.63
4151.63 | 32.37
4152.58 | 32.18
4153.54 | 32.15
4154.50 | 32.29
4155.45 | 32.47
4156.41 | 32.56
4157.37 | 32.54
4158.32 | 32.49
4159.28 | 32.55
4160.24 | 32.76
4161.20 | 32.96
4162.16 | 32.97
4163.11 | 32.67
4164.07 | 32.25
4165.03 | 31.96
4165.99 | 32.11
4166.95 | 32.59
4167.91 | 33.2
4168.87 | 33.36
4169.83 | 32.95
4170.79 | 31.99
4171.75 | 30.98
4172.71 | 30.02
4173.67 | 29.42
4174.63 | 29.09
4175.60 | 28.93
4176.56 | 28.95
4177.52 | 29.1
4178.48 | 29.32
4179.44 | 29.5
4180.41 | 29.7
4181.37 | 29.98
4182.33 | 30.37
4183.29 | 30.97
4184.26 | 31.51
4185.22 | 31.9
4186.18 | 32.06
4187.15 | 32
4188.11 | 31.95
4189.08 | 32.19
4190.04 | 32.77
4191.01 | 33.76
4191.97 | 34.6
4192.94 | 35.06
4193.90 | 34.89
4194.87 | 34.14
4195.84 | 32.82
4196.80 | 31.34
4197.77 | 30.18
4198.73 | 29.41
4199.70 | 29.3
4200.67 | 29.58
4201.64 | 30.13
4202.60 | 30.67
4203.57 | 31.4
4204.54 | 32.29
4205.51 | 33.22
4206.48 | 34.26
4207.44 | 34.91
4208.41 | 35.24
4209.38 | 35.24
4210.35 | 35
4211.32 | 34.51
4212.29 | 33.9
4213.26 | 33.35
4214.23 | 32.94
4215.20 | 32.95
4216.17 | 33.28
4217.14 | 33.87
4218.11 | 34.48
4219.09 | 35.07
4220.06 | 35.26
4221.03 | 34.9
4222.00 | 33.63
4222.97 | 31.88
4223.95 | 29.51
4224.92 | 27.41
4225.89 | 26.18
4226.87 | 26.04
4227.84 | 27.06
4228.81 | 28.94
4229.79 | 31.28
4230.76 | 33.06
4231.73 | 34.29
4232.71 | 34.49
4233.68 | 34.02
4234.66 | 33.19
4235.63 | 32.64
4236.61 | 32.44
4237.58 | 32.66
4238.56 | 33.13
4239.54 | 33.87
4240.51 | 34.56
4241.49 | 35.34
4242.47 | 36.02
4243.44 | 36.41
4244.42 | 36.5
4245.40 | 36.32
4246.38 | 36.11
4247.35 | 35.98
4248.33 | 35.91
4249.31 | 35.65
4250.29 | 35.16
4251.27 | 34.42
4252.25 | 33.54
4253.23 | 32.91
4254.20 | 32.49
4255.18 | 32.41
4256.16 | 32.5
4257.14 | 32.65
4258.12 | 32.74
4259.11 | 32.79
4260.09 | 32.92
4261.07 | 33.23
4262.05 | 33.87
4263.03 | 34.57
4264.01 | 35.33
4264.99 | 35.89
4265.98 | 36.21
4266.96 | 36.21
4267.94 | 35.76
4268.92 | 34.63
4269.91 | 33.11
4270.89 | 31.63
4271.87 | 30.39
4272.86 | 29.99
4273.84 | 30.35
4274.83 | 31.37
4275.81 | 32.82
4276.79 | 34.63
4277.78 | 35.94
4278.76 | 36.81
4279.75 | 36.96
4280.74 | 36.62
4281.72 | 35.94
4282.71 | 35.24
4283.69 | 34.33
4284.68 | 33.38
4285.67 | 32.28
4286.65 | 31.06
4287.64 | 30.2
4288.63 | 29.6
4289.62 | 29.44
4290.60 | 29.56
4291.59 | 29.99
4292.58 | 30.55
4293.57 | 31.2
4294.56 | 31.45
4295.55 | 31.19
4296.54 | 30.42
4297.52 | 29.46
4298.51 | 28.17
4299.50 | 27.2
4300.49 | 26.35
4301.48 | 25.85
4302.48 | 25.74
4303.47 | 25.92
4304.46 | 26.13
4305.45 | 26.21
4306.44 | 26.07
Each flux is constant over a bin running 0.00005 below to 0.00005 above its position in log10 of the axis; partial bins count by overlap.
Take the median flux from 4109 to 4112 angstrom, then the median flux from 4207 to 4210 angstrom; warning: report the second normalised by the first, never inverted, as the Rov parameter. 1.06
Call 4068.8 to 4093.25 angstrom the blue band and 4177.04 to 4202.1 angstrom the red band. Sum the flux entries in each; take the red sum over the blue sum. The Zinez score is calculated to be 0.95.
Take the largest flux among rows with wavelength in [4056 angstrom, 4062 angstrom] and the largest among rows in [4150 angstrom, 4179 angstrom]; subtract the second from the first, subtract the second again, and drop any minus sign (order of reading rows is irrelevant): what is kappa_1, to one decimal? 35.2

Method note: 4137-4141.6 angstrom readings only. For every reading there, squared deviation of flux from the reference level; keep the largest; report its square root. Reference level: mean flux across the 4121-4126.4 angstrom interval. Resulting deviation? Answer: 1.1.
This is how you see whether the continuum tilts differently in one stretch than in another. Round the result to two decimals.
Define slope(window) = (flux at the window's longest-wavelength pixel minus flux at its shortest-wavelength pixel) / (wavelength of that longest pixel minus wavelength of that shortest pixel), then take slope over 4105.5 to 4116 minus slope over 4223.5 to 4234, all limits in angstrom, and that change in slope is 0.20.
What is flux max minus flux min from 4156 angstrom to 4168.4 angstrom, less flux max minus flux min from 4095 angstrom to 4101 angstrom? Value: -3.0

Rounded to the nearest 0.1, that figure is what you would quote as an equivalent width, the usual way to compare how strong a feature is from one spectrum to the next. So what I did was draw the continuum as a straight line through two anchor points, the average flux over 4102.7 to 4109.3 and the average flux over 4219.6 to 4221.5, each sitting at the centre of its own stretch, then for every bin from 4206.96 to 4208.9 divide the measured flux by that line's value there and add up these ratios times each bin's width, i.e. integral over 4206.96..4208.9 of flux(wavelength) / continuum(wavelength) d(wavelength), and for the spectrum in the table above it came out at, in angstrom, 2.0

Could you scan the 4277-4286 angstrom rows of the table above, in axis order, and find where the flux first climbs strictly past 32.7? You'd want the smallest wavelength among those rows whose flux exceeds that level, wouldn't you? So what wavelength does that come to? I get 4277.78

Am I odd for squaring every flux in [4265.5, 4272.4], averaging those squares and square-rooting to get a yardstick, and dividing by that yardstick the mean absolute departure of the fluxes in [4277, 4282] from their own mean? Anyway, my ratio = 0.012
